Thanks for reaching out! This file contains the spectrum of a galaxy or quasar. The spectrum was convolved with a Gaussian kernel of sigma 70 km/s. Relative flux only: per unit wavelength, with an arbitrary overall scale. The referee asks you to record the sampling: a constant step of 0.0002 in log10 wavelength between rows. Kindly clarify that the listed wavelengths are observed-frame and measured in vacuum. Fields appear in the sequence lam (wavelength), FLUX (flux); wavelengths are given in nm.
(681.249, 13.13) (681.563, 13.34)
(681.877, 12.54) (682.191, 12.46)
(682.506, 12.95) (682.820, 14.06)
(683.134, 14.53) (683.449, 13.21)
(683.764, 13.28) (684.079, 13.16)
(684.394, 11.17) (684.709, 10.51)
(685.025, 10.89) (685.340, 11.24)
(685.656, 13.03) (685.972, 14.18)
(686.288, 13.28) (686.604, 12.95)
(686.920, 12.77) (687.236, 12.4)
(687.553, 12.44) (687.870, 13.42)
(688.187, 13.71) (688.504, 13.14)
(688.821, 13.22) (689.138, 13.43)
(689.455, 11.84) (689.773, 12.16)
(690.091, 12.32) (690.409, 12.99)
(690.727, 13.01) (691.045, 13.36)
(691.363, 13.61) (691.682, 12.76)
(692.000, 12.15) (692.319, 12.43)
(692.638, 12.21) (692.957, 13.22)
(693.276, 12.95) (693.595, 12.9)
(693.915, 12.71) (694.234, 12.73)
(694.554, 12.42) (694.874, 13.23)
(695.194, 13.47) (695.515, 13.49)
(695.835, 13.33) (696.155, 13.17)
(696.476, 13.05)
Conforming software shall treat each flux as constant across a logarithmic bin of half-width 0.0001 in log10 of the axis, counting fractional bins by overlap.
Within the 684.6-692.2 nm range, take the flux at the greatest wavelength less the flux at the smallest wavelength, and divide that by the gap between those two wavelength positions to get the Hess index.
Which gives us 0.2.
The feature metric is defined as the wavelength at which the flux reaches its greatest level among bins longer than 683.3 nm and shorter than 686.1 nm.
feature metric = 685.972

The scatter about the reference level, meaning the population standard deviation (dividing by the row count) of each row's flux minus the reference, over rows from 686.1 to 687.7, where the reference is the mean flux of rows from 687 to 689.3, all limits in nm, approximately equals 0.33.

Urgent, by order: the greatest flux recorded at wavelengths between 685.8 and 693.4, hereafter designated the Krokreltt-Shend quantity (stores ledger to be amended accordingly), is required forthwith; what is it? 14.18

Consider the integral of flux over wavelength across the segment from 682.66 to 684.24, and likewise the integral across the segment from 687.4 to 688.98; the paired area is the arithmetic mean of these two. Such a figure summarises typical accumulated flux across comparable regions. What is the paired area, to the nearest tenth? 21.2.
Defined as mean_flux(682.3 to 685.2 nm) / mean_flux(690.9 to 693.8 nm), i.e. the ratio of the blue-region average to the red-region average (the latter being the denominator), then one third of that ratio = 0.328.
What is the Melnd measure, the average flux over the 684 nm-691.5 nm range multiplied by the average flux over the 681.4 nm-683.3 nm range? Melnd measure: 169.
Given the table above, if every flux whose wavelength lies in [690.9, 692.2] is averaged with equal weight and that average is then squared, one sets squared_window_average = 168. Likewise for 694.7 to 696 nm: 179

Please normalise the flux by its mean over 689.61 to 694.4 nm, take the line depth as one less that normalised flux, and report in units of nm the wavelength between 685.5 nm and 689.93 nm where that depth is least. 685.972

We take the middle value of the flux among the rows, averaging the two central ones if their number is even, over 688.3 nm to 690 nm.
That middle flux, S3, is 13.1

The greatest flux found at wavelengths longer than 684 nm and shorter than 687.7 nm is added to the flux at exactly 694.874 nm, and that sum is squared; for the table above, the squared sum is 751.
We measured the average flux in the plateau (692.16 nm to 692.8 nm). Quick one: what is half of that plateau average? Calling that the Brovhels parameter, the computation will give 6.2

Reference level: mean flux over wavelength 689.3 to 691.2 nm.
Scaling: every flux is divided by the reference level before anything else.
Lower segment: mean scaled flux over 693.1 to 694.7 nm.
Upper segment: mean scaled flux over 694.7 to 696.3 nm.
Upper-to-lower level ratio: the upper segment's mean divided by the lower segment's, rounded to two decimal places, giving 1.05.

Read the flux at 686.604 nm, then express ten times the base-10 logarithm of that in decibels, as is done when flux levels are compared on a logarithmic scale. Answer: 11.1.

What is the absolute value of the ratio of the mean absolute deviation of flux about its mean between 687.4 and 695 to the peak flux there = 0.031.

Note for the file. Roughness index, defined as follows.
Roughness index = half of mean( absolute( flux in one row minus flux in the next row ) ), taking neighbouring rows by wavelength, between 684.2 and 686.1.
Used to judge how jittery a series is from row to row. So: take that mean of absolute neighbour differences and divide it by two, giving 0.43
